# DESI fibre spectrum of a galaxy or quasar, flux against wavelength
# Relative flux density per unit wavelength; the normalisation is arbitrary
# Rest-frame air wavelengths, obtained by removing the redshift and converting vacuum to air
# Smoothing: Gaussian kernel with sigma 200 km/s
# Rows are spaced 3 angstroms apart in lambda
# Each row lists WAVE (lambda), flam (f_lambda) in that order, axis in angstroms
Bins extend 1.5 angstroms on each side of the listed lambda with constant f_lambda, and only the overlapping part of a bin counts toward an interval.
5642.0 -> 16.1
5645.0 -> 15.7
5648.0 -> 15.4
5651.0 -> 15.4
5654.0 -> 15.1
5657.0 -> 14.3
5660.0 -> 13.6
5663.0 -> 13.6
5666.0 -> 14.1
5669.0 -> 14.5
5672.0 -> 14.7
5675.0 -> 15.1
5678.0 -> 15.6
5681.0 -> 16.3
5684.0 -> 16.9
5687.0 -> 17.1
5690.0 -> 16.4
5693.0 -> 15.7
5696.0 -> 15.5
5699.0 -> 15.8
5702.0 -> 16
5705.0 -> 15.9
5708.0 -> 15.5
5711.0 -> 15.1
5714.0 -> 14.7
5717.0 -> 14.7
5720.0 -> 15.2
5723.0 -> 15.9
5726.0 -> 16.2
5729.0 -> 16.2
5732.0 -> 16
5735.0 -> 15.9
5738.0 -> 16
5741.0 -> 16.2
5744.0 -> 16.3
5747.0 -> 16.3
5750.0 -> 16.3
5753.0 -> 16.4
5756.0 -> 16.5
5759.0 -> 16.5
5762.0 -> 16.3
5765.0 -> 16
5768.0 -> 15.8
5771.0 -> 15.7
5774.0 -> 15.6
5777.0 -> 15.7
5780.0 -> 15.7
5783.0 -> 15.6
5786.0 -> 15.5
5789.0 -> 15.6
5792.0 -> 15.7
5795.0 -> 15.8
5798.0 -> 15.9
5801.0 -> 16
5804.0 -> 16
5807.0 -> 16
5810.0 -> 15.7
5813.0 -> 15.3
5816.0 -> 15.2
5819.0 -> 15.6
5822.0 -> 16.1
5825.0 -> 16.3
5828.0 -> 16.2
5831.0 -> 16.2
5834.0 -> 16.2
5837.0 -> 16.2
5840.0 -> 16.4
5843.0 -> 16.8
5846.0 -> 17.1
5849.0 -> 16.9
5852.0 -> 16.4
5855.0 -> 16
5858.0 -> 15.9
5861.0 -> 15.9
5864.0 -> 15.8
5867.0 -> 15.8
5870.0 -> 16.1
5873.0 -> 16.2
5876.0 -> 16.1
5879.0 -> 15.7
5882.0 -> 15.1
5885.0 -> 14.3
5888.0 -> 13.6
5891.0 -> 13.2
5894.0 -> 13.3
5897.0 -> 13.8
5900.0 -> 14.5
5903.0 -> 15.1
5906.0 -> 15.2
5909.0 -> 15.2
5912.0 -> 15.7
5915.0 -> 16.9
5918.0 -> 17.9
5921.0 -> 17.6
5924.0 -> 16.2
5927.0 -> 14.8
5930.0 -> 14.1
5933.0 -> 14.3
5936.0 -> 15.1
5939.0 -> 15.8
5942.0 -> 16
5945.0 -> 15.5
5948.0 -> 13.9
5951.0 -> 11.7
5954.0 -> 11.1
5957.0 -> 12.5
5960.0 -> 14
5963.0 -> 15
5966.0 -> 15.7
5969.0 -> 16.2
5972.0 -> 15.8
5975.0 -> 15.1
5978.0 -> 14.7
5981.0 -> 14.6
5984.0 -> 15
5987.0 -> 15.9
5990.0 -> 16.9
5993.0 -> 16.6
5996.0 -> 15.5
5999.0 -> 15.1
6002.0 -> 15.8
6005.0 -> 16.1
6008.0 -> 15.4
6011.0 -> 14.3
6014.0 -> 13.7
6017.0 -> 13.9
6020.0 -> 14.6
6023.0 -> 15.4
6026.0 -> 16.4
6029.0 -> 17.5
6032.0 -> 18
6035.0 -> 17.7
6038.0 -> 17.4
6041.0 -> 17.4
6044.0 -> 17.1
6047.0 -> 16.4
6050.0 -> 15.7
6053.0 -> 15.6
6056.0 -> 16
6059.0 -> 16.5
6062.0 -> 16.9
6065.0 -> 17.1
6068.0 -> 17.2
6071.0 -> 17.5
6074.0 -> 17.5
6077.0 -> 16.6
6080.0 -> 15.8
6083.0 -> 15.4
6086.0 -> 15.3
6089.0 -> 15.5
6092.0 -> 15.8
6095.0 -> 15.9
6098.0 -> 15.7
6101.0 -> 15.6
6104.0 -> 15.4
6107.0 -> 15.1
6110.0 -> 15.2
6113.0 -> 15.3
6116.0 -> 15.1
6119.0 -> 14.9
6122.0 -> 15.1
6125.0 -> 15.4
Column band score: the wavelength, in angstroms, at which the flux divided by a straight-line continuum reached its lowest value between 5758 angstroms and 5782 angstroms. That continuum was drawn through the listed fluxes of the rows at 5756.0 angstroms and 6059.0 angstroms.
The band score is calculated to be 5774.0 angstroms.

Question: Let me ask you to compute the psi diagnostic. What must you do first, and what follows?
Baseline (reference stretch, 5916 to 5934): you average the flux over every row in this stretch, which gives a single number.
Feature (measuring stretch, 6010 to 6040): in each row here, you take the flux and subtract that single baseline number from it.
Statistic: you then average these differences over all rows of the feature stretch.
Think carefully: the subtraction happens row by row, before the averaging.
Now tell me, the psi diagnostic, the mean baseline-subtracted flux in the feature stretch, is 0.1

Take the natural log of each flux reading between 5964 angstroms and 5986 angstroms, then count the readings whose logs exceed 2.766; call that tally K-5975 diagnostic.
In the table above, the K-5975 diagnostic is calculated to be 1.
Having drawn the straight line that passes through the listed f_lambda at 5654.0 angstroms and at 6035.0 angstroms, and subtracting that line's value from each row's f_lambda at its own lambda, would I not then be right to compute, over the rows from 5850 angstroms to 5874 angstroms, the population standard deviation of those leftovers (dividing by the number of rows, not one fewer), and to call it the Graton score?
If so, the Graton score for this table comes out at 0.2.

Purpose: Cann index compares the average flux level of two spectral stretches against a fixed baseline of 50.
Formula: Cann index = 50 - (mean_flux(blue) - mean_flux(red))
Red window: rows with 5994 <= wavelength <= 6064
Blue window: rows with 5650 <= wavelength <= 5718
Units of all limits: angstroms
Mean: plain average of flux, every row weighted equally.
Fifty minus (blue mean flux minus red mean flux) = 50.7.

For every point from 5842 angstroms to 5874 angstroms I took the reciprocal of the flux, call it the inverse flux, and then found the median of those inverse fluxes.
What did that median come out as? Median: 0.0621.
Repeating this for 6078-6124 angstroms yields 0.0649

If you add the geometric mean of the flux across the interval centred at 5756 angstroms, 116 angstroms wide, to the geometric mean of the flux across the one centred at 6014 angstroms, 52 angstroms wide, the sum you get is 31.7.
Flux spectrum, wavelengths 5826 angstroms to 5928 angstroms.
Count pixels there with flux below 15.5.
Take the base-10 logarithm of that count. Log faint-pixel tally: 1.0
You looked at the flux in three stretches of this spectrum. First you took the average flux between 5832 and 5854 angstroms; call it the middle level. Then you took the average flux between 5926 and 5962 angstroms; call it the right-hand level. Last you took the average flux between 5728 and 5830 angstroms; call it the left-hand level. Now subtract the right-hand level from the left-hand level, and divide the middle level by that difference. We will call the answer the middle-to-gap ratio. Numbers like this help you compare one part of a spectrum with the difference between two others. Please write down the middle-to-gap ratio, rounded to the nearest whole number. 9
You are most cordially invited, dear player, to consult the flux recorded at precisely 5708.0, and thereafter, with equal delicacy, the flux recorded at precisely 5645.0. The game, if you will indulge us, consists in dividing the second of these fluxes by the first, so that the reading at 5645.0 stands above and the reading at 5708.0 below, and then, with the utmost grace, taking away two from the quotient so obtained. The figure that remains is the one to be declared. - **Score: -0.99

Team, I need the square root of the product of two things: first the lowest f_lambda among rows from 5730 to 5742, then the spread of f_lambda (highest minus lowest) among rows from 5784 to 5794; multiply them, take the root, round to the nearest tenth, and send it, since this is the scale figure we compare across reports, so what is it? 1.8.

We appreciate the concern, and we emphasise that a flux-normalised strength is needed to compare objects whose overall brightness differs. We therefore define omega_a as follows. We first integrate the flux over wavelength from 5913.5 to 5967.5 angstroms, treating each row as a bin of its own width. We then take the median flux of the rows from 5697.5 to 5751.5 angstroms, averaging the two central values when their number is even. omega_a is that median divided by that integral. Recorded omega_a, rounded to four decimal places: 0.0198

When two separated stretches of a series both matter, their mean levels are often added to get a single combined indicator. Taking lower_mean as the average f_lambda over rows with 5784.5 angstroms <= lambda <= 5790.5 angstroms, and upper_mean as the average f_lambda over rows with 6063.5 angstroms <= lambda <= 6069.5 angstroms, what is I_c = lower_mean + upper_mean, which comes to 32.7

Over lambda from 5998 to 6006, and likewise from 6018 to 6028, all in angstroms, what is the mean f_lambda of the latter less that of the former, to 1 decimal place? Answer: -0.2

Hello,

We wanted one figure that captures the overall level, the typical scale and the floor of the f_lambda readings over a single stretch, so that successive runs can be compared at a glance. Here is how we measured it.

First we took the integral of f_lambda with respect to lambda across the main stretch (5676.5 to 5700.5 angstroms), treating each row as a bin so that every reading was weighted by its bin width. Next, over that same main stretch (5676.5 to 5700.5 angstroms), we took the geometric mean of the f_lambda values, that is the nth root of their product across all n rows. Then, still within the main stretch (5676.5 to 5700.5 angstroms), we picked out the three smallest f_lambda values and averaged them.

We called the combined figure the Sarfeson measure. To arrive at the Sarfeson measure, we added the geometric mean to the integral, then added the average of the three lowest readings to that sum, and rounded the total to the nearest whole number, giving 420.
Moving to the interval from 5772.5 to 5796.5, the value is 407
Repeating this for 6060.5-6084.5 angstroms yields 435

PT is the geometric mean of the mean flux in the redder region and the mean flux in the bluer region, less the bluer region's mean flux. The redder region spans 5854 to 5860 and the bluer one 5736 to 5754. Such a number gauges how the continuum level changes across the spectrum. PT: -0.15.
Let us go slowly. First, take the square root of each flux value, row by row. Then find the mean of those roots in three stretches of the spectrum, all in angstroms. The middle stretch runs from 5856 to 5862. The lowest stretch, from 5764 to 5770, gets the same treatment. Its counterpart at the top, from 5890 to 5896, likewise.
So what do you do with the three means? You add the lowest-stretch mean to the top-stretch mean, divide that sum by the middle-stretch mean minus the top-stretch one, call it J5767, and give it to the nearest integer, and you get 22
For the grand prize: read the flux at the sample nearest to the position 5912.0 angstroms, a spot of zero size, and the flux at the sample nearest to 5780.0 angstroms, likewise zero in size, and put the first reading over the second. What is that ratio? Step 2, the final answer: 1.00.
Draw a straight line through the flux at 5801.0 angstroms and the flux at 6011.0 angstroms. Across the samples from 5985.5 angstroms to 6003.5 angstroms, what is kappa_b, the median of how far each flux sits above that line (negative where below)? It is 1.42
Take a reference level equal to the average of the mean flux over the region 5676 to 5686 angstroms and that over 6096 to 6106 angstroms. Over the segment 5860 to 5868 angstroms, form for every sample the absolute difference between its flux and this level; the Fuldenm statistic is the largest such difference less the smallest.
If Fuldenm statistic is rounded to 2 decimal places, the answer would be 0.10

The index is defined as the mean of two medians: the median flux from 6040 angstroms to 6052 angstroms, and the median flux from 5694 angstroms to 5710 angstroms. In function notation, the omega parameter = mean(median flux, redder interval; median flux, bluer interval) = 16.3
